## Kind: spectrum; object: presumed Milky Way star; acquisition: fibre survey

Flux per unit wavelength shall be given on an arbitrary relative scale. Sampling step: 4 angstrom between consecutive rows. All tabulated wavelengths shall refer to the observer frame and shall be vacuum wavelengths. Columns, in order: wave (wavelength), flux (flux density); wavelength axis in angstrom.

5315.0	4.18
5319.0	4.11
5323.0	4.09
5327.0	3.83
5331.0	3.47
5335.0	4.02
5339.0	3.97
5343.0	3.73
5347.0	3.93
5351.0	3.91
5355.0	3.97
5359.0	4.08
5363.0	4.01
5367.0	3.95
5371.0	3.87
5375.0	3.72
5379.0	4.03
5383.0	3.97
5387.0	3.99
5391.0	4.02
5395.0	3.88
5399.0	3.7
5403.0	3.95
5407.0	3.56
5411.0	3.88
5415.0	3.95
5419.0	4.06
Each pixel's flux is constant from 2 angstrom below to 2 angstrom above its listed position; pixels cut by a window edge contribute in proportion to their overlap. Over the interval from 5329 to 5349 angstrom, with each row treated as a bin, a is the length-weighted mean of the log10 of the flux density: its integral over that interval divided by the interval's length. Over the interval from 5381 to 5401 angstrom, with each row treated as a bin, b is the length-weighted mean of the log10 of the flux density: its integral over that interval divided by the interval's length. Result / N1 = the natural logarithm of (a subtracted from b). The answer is -4.57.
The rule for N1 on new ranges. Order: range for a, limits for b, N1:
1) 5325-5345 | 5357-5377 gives -4.26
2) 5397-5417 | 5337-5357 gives -4.52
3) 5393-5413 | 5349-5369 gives -3.84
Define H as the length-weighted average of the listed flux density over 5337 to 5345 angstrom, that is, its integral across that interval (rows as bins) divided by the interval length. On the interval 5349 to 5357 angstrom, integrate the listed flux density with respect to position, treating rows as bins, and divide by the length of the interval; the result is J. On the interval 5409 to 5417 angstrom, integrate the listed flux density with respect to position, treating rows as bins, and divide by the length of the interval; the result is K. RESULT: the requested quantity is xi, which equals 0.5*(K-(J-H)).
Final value 1.91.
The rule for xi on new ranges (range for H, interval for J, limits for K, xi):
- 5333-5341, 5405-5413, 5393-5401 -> 2.03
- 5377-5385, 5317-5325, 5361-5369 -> 1.94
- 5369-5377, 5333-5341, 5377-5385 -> 1.90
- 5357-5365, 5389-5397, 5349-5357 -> 2.02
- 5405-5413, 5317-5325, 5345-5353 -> 1.77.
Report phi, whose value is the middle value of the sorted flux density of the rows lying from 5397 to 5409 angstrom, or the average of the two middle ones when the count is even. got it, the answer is 3.70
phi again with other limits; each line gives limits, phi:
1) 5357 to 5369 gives 4.01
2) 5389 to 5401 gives 3.88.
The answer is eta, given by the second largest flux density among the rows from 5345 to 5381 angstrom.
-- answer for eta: 4.03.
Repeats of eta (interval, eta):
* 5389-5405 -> 3.95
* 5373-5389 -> 3.99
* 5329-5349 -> 3.97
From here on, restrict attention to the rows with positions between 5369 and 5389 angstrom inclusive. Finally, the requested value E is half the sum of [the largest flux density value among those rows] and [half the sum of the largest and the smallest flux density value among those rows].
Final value 3.95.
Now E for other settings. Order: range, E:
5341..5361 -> 3.99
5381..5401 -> 3.94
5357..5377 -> 3.99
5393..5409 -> 3.85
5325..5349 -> 3.88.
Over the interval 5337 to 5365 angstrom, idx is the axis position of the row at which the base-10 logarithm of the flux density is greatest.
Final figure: 5359.0 angstrom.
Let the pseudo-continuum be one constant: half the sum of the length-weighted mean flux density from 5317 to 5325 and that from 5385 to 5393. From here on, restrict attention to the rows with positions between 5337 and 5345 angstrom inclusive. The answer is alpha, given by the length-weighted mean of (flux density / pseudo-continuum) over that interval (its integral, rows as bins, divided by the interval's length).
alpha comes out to 0.95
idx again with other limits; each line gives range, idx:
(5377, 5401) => 5379.0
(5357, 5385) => 5359.0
